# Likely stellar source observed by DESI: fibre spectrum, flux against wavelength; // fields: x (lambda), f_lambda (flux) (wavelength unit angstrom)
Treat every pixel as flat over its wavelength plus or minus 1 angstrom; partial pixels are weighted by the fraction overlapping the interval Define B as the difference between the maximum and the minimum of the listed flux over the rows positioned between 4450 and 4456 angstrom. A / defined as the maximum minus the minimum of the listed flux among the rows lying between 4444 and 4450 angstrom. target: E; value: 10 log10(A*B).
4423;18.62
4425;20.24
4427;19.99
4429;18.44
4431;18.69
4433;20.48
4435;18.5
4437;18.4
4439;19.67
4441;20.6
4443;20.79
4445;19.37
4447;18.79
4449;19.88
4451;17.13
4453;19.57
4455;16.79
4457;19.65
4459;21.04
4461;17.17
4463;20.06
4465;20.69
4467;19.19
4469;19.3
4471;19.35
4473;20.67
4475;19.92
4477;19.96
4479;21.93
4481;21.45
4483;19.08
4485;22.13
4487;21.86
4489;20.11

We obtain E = 4.8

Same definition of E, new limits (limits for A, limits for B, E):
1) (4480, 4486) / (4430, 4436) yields 7.8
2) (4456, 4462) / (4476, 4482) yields 8.8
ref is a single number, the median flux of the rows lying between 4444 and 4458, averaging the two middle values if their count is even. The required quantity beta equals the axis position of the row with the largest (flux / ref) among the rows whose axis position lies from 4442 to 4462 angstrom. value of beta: 4459 angstrom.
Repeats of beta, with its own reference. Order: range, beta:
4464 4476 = 4465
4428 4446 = 4443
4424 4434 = 4433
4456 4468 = 4459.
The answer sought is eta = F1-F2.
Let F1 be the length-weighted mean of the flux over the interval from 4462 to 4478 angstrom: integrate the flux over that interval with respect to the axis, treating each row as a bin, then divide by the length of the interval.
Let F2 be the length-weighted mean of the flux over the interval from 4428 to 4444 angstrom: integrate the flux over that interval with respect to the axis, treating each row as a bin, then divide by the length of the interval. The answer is 0.45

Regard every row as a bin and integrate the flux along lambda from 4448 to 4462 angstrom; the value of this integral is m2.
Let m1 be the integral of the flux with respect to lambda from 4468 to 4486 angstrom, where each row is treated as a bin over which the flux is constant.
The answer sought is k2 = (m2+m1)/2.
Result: 315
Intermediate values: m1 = 368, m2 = 262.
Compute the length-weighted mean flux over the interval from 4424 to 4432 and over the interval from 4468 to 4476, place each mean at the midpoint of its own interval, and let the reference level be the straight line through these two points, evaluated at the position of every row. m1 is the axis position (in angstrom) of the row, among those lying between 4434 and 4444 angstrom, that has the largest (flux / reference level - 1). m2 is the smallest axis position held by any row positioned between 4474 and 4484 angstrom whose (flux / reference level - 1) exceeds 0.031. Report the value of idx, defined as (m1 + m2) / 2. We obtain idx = 4461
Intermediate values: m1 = 4443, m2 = 4479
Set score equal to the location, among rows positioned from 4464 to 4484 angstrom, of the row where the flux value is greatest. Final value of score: 4479 angstrom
